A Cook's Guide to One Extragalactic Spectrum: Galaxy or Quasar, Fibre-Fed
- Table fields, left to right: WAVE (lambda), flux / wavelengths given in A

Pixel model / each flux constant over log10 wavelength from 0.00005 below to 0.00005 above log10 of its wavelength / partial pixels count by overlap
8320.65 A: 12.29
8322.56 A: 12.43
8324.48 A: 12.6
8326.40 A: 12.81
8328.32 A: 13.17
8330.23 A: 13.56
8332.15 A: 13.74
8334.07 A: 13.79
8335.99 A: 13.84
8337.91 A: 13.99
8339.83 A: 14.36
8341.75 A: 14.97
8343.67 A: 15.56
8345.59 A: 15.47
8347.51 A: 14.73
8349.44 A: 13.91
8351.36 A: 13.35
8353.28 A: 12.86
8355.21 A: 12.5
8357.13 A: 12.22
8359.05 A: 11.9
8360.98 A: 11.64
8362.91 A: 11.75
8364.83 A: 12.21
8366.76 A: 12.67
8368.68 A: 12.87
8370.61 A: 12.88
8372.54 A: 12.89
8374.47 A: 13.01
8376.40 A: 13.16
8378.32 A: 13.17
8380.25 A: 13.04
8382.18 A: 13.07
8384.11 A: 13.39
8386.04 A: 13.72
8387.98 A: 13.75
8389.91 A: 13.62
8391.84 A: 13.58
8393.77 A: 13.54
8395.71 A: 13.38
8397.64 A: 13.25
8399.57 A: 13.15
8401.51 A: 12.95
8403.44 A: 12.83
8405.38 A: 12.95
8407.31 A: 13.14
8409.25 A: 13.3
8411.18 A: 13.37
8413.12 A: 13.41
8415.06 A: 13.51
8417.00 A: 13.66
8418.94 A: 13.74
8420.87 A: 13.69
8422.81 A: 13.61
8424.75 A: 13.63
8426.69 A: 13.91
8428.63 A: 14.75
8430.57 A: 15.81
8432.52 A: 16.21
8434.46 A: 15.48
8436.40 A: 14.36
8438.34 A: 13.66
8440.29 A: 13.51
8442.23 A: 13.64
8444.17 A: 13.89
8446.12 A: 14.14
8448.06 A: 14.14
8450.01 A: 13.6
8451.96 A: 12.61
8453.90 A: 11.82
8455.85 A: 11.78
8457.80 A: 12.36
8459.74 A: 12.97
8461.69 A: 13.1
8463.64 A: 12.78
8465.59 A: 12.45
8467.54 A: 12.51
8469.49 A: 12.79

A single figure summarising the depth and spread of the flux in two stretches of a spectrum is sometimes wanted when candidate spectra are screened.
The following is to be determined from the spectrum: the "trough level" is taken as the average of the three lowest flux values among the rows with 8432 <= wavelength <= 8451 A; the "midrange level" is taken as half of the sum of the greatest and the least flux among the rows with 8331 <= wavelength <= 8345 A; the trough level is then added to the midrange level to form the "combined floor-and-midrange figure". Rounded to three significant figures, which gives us 28.2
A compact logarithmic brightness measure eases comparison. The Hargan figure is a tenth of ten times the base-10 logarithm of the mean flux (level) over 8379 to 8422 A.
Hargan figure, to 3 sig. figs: 1.13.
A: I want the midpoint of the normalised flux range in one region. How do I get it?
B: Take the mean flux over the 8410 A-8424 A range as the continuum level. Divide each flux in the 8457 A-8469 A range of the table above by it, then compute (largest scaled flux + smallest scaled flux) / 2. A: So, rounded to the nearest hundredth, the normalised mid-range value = 0.94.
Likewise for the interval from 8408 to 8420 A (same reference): 1.00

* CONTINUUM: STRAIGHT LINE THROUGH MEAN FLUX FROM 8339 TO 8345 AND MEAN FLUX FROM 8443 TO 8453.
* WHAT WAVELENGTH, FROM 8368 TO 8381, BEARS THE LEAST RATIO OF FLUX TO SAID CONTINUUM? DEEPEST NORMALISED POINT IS 8368.68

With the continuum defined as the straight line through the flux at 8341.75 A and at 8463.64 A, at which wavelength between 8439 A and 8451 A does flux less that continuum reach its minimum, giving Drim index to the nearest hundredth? 8440.29 A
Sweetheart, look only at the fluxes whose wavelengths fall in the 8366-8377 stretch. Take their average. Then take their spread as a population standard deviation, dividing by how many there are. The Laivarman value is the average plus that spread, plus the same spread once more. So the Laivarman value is 13.2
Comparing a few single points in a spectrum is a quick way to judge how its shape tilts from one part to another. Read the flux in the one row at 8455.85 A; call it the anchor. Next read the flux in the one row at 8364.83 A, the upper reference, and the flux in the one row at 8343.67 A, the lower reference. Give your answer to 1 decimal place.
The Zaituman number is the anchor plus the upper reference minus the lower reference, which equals 8.4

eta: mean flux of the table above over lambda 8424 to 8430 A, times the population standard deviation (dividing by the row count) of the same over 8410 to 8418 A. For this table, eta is 1.6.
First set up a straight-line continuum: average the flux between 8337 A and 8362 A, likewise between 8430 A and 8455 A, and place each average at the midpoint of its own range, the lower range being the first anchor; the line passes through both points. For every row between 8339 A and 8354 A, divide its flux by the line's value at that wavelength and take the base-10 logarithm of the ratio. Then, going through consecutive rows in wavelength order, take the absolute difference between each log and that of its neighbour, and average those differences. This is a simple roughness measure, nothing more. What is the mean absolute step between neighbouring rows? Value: 0.017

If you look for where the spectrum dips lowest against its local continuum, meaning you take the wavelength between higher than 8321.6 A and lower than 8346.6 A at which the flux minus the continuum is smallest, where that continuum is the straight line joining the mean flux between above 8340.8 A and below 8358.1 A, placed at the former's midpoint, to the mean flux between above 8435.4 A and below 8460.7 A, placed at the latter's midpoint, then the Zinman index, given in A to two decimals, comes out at 8322.56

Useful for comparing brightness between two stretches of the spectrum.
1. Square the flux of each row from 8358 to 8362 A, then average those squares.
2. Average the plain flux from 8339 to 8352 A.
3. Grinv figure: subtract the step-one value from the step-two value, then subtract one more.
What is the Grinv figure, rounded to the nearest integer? -125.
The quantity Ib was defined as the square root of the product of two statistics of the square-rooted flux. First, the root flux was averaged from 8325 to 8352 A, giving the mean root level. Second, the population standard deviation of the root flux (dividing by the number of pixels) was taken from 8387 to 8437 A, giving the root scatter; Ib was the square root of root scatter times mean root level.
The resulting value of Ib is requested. 0.65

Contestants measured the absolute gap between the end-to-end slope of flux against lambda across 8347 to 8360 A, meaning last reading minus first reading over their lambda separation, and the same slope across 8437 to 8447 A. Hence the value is 0.31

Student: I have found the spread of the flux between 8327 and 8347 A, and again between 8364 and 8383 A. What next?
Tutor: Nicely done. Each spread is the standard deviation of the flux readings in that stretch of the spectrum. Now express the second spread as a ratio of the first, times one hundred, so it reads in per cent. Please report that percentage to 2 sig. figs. 35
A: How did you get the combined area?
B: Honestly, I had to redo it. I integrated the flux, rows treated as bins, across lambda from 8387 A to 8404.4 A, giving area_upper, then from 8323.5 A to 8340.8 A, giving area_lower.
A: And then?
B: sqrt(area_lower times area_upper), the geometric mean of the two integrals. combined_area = 233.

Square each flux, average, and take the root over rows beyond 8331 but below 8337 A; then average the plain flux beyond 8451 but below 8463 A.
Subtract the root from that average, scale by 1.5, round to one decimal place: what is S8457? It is -2.0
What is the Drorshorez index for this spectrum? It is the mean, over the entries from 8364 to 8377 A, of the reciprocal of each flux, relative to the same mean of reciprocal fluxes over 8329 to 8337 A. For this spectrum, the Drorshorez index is 1.07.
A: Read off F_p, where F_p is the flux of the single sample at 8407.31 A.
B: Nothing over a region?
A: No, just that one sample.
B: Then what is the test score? 13.14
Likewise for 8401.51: 12.95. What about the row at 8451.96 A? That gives 12.61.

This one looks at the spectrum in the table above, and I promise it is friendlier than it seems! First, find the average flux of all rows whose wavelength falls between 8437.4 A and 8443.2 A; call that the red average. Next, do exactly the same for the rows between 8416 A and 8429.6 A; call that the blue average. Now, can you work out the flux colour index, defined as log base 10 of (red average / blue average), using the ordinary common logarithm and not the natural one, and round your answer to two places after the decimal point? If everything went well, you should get -0.01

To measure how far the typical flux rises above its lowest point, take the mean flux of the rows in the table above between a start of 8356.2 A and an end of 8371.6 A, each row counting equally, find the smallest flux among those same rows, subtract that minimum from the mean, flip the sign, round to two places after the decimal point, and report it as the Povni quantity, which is -0.63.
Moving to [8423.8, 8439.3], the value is -1.10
